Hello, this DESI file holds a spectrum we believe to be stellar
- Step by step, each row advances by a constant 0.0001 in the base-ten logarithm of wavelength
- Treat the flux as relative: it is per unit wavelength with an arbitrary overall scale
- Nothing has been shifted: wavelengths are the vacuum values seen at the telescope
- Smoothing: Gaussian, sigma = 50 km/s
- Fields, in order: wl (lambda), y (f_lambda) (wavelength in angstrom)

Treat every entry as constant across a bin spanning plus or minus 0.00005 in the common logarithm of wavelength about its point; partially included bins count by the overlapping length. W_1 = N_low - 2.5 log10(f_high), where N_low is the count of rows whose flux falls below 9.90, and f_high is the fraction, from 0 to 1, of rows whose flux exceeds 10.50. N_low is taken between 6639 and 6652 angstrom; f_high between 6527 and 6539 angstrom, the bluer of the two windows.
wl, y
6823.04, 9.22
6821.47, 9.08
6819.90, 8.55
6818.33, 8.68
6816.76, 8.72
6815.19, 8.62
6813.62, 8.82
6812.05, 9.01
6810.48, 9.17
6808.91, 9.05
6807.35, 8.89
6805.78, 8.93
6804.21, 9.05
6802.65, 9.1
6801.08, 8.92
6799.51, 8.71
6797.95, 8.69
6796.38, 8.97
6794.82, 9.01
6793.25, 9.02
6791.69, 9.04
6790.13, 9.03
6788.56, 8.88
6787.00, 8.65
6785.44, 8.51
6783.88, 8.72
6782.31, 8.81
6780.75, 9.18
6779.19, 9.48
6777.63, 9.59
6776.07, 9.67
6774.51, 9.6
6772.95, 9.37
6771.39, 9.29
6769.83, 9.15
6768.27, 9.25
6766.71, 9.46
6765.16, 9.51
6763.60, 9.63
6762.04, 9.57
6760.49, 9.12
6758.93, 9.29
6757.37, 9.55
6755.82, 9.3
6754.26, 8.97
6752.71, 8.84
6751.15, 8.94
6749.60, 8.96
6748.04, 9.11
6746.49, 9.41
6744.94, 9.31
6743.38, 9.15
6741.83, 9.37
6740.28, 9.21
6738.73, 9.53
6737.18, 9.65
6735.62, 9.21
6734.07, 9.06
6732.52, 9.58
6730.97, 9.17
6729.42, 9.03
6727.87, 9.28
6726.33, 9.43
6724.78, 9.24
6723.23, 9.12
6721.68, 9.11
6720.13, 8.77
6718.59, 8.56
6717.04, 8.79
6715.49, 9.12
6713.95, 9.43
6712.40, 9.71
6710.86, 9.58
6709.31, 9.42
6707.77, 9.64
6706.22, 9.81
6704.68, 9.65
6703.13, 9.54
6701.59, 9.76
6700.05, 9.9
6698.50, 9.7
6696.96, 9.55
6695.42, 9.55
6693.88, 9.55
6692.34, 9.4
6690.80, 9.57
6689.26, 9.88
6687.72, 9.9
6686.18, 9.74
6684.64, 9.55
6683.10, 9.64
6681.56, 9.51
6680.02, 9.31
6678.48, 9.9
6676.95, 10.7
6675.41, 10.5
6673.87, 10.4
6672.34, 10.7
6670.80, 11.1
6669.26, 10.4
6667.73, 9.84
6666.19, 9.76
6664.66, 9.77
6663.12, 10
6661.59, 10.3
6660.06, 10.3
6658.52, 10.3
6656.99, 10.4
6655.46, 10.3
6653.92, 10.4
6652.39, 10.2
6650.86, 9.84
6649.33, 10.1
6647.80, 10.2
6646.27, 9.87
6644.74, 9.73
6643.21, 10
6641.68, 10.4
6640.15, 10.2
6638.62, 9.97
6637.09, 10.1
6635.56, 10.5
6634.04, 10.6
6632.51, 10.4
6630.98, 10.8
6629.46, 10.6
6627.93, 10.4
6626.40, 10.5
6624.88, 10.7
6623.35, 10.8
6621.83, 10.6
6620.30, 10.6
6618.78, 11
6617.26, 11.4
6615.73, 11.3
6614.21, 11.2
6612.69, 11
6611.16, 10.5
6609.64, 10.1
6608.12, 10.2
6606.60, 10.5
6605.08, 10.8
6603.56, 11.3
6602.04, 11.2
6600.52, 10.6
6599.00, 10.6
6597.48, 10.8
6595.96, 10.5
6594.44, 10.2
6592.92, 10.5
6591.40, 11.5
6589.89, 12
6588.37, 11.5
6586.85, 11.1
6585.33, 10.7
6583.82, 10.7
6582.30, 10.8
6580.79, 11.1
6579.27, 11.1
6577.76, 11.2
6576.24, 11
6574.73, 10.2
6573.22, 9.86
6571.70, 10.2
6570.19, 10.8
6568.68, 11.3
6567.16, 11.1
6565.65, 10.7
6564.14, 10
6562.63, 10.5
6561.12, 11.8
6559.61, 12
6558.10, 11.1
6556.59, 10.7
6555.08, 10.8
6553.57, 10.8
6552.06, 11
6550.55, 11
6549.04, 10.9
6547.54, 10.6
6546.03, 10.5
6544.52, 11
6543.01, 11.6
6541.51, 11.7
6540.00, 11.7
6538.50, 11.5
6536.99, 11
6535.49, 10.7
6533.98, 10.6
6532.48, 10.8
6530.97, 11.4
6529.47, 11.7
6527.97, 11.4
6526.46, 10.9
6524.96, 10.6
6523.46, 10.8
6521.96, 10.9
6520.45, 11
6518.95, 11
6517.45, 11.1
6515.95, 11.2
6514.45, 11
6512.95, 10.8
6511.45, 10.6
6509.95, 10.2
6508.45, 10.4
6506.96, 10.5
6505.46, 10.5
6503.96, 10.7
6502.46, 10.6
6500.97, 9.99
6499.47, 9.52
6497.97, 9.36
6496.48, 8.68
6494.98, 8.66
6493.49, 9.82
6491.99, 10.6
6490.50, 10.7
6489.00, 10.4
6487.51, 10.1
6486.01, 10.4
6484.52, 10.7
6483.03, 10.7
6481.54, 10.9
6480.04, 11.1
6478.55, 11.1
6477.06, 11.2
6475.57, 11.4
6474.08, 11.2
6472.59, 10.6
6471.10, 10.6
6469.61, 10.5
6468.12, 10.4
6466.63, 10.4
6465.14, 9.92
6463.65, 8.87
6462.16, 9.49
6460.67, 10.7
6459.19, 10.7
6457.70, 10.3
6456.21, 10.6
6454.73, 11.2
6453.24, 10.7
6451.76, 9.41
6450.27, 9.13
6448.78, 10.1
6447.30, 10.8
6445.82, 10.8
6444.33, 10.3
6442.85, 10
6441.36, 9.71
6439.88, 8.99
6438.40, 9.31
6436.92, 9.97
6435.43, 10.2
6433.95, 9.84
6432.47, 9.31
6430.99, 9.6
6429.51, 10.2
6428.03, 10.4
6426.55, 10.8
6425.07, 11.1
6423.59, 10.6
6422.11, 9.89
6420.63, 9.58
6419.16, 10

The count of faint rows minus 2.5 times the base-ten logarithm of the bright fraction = 3.0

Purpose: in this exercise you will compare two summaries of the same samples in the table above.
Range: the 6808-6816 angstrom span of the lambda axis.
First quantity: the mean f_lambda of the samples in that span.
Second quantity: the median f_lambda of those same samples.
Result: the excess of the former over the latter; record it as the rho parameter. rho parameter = -0.08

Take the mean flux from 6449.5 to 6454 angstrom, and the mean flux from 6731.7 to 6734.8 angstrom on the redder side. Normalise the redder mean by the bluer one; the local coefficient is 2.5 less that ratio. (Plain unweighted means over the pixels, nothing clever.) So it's 1.54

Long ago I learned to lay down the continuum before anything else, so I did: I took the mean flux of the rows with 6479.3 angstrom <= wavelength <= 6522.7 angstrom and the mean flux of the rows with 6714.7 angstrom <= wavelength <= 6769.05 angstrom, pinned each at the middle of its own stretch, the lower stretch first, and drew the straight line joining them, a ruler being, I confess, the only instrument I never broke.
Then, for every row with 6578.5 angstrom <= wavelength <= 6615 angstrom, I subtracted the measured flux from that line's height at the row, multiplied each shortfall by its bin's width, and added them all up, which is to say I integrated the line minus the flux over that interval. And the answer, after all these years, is -33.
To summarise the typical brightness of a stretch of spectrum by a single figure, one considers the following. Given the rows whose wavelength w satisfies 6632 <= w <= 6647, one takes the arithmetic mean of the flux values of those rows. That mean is 10.2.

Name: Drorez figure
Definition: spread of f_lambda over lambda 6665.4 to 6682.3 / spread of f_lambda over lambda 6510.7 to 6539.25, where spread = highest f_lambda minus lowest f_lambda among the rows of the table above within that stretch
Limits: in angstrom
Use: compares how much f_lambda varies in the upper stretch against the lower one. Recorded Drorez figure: 1.6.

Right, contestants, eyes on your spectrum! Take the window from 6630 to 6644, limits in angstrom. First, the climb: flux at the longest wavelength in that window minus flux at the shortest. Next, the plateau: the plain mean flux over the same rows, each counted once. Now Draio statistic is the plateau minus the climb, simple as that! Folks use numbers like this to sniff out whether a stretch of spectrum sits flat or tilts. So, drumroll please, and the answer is 11.1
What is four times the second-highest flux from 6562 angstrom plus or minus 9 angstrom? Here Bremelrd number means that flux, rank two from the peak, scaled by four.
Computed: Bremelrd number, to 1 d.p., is 47.2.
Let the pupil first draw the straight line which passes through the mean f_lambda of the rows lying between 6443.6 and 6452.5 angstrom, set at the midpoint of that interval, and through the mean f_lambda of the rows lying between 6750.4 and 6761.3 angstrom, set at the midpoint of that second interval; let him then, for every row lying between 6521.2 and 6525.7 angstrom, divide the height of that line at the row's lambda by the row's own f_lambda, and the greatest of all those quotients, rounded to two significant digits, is 0.93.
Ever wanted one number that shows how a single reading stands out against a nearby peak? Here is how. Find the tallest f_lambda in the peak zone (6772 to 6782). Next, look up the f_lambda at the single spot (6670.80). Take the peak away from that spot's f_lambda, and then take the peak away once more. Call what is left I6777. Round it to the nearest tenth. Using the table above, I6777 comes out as -8.2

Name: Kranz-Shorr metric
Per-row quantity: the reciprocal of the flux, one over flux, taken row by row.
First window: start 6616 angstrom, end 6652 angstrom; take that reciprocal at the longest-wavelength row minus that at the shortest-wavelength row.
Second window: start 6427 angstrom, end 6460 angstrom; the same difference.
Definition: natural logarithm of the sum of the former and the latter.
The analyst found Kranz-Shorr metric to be -4.5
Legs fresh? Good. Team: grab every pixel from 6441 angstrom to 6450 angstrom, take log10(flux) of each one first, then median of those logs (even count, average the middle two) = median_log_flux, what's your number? 1.01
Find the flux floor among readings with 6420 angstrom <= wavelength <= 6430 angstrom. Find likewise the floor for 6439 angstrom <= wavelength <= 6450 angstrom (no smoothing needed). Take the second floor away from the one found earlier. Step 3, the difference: 0.59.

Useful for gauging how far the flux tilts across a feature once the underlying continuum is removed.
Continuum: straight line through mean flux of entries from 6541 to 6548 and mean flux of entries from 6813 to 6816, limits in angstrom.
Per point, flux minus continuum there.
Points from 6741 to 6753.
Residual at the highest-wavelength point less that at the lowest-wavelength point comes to -0.43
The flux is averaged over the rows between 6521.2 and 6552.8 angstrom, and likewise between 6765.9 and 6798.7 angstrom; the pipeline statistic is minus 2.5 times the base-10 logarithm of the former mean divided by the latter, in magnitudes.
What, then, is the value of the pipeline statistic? -0.21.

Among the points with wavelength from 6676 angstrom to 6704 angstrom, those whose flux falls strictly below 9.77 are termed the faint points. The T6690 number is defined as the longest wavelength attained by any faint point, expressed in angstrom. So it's 6703.13 angstrom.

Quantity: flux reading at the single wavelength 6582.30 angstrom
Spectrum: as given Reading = 10.8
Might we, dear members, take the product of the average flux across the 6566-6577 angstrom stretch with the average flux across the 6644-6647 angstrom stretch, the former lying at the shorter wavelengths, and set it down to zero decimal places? 104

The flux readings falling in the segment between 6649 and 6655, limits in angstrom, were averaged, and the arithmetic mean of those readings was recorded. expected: 10.1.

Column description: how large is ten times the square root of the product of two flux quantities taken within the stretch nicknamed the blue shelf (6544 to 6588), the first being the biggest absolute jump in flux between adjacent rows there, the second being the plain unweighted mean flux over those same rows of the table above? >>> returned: 37.6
